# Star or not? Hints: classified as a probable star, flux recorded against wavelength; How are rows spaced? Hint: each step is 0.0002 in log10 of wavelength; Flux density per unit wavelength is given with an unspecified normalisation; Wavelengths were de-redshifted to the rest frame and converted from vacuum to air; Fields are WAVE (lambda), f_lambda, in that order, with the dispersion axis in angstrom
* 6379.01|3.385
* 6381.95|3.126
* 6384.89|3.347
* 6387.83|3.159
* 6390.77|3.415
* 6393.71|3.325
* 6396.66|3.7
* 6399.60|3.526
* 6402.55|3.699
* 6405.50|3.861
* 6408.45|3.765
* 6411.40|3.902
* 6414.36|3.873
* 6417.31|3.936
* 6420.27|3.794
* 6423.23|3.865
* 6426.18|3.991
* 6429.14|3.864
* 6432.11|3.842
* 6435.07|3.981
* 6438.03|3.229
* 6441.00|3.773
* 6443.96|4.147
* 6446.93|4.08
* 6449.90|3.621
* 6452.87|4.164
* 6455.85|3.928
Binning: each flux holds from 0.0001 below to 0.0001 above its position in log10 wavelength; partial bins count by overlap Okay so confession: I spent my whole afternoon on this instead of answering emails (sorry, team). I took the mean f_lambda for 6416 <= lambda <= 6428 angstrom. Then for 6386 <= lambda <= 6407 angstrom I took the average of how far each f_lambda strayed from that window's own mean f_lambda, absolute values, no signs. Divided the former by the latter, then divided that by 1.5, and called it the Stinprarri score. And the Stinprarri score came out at 13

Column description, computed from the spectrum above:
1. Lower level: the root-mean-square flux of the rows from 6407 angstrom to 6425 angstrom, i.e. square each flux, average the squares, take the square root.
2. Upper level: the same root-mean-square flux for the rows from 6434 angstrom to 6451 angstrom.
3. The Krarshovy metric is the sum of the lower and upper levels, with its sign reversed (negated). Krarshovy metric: -7.7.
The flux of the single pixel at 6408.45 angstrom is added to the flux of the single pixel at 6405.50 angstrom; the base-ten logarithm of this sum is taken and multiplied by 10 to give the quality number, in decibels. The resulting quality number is 8.8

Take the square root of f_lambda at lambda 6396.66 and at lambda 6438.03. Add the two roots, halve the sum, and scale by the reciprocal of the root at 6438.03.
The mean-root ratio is 1.04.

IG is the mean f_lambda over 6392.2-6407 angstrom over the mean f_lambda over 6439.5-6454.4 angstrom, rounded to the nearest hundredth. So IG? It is 0.92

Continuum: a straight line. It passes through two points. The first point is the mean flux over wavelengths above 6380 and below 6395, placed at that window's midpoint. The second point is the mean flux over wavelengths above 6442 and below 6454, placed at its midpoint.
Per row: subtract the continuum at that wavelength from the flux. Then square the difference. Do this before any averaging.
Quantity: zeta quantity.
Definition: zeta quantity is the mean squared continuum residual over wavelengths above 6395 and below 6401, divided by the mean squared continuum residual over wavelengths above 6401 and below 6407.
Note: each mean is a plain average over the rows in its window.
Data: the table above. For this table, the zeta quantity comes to 0.6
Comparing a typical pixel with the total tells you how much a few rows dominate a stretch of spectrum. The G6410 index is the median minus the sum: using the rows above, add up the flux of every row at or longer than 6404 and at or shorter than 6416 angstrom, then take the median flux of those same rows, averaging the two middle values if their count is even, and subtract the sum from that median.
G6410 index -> -11.5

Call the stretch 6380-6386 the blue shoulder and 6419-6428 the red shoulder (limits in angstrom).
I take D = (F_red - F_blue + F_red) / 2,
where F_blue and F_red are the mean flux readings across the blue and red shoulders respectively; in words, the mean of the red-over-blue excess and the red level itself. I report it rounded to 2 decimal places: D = 2.27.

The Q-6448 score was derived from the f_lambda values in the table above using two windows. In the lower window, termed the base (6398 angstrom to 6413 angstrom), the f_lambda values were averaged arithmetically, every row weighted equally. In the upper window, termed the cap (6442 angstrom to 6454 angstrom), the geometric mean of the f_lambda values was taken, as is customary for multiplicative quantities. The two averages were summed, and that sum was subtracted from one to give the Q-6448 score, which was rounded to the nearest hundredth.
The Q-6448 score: -6.75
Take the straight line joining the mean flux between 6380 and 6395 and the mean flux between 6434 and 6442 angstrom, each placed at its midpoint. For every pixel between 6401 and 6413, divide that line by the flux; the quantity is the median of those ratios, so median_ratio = 0.90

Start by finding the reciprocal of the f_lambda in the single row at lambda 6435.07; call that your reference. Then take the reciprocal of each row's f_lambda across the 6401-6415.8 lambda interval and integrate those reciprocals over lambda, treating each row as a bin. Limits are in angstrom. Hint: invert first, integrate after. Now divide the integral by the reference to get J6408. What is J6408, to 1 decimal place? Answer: 15.4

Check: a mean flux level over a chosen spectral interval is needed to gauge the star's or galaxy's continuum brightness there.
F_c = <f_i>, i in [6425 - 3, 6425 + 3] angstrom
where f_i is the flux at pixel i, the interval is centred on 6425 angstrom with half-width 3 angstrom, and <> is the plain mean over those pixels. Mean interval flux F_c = 3.93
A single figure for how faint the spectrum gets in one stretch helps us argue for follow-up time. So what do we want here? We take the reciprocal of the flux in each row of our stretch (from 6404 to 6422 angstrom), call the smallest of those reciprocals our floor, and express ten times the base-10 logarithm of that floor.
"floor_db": -5.95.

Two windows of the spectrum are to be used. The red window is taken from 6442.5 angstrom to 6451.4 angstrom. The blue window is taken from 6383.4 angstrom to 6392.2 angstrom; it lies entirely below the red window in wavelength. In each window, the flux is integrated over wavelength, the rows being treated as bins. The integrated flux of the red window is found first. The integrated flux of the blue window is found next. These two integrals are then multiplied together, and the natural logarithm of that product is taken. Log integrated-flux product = 6.93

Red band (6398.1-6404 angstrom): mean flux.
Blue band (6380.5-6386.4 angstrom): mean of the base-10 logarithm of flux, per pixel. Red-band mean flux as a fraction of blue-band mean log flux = 7.09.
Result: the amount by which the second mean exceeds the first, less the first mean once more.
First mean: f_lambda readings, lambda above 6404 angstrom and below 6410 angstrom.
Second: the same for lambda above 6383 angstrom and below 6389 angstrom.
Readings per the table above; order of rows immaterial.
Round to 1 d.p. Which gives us -4.4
